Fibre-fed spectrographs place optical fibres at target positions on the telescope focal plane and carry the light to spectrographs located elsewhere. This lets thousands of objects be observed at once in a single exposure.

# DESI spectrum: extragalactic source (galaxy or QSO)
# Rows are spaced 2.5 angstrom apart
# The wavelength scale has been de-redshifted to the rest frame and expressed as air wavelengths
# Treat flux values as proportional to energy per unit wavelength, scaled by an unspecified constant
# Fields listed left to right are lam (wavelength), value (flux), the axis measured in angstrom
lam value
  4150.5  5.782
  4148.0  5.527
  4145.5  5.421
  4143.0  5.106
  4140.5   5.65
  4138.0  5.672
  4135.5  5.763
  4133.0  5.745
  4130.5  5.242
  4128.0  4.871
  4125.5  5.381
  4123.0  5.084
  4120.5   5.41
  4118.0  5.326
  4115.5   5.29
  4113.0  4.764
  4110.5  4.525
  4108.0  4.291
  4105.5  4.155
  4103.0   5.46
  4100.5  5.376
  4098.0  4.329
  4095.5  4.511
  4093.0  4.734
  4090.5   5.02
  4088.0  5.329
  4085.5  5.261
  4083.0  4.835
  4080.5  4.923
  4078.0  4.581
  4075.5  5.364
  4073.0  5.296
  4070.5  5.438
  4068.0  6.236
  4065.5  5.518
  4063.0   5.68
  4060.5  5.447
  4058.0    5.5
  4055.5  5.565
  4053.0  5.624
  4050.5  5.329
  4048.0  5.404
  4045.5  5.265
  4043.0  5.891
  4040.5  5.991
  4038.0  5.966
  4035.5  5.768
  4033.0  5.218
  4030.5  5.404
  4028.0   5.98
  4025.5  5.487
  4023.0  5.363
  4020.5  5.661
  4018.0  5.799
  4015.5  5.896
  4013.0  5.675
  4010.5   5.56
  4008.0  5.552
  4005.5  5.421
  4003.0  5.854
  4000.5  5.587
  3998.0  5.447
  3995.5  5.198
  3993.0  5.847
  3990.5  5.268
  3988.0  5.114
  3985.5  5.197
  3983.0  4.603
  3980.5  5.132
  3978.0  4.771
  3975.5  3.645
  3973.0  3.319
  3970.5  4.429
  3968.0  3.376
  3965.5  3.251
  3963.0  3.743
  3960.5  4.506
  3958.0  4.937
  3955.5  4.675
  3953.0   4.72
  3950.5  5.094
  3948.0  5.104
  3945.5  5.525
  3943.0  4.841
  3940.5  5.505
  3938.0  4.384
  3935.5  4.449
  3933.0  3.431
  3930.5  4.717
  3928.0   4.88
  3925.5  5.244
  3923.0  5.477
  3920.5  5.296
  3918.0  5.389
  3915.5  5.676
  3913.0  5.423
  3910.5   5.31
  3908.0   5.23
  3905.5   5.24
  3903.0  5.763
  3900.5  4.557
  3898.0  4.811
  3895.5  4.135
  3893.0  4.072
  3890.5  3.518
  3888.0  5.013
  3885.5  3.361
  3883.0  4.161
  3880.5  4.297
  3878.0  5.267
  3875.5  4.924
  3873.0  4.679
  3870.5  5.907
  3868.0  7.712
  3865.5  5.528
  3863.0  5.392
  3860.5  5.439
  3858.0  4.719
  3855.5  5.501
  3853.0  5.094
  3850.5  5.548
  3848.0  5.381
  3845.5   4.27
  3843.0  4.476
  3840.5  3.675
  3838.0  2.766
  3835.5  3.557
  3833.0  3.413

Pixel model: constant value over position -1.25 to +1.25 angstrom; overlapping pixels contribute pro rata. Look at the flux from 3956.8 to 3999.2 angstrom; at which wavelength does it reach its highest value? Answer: 3993.0 angstrom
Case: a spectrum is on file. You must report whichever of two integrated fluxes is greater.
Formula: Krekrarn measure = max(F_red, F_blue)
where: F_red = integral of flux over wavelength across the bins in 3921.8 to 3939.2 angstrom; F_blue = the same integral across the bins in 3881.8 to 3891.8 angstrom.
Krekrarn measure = 81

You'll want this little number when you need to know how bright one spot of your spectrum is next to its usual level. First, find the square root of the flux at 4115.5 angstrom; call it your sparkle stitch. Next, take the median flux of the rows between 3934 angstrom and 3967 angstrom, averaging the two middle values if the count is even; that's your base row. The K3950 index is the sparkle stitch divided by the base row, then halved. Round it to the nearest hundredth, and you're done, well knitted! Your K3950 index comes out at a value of 0.24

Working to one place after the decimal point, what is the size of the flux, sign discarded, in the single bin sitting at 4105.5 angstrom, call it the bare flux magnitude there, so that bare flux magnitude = 4.2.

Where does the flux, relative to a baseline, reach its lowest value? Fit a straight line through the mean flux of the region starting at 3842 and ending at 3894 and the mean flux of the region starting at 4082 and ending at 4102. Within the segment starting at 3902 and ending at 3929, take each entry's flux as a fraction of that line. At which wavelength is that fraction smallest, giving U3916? 3928.0 angstrom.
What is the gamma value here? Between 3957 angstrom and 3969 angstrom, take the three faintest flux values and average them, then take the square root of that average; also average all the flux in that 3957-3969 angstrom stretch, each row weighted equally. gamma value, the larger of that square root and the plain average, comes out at 4.0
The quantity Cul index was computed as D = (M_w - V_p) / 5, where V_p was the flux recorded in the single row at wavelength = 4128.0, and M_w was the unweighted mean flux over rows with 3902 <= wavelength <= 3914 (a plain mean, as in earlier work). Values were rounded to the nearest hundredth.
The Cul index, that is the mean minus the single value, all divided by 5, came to 0.10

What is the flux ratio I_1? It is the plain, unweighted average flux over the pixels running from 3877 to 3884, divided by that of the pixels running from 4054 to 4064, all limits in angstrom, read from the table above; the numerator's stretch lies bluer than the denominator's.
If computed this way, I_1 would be 0.82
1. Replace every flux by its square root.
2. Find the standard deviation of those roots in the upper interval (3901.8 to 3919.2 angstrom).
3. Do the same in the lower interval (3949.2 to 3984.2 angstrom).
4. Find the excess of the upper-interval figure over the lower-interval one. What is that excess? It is -0.12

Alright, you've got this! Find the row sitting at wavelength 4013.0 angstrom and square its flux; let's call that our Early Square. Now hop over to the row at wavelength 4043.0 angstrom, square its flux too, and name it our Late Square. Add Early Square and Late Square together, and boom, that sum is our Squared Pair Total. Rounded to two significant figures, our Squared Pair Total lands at 67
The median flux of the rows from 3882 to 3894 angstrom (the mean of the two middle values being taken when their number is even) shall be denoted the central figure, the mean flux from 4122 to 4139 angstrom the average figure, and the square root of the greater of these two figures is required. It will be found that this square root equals 2.32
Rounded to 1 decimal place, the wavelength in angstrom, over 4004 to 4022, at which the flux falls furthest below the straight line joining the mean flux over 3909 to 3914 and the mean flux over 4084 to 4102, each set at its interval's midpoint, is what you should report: 4005.5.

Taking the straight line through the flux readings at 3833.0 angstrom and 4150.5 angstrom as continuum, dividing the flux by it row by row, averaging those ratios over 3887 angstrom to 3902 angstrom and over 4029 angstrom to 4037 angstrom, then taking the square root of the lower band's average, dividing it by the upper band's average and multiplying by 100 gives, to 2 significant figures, 95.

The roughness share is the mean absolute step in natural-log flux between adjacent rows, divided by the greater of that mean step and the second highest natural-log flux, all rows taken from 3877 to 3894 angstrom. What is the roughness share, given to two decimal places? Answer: 0.14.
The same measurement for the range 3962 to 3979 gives 0.12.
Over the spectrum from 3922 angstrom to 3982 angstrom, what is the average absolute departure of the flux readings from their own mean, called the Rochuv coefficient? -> 0.58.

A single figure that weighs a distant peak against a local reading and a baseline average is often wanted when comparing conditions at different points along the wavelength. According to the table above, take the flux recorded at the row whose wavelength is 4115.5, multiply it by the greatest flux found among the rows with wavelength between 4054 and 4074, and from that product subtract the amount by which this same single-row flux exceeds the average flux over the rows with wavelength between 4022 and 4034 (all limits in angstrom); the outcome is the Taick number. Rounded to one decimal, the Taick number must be 33.2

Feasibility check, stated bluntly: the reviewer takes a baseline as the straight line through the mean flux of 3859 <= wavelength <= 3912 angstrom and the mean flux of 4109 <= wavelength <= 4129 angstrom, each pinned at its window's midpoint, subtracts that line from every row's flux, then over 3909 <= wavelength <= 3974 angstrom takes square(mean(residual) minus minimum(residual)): 2.2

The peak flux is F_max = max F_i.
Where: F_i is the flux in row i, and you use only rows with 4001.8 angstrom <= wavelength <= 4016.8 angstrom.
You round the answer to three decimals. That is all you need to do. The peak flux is 5.896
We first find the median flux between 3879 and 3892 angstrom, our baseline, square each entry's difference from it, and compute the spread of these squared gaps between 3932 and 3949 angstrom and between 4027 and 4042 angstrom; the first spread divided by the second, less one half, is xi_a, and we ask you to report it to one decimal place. 0.3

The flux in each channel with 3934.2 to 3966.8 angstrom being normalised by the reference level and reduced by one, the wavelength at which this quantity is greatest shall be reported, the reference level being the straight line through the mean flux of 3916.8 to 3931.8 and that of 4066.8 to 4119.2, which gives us 3945.5 angstrom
